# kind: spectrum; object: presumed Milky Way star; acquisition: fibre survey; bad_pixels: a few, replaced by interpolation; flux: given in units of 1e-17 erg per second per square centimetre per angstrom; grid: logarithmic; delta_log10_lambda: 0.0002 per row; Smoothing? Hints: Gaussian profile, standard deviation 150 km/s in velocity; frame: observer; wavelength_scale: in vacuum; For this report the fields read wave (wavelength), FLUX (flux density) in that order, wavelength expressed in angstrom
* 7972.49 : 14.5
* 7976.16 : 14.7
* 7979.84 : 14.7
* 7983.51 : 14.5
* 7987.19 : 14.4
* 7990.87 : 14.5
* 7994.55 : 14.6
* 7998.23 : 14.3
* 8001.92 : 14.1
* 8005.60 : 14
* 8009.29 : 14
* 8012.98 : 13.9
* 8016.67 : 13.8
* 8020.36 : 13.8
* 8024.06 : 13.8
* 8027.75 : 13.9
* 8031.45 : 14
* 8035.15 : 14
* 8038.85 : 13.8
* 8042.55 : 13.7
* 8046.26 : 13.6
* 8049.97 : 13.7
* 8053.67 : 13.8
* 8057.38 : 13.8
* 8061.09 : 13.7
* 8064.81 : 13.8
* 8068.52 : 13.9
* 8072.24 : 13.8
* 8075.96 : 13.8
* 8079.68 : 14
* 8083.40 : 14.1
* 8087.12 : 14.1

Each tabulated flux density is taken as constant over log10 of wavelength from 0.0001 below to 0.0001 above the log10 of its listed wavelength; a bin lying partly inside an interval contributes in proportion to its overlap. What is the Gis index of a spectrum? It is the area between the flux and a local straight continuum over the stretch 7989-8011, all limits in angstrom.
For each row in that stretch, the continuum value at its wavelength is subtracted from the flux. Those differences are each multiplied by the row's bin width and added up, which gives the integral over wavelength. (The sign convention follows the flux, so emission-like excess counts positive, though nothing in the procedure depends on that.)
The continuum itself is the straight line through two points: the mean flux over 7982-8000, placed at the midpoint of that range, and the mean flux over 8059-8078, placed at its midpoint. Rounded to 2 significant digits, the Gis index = -2.9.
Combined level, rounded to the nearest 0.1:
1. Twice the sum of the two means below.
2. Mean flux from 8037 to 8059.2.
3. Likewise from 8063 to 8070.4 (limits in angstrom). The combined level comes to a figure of 55.2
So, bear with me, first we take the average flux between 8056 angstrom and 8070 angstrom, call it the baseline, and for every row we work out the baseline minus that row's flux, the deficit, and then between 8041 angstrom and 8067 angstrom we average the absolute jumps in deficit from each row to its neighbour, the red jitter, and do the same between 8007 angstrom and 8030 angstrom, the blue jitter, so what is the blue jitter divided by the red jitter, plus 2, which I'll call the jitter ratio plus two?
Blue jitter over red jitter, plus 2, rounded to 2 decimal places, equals 2.72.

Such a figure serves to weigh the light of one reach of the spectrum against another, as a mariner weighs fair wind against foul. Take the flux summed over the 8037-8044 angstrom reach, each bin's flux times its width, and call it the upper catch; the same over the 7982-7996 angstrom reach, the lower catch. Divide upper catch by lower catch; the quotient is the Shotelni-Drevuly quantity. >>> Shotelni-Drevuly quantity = 0.5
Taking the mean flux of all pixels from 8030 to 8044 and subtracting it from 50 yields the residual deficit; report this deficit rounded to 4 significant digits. 36.12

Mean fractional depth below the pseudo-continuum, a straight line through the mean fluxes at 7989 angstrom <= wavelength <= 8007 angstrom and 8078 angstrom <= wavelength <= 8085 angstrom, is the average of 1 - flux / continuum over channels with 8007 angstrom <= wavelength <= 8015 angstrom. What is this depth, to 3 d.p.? 0.022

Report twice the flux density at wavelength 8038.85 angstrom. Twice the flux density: 27.6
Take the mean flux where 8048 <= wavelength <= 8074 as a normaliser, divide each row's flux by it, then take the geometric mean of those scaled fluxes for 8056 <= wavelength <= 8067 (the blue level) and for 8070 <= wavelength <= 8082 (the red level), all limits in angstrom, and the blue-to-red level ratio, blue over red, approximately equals 0.993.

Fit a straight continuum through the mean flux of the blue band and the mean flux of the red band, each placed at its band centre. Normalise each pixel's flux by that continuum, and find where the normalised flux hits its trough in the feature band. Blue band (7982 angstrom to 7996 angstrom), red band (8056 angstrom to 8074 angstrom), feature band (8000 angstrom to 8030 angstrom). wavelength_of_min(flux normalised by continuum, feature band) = 8016.67 angstrom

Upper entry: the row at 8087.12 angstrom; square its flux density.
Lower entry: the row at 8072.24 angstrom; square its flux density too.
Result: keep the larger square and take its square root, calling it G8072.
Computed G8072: 14.1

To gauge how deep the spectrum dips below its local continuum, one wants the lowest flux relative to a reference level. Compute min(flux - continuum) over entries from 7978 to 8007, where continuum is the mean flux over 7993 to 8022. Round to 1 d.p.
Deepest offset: -0.1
